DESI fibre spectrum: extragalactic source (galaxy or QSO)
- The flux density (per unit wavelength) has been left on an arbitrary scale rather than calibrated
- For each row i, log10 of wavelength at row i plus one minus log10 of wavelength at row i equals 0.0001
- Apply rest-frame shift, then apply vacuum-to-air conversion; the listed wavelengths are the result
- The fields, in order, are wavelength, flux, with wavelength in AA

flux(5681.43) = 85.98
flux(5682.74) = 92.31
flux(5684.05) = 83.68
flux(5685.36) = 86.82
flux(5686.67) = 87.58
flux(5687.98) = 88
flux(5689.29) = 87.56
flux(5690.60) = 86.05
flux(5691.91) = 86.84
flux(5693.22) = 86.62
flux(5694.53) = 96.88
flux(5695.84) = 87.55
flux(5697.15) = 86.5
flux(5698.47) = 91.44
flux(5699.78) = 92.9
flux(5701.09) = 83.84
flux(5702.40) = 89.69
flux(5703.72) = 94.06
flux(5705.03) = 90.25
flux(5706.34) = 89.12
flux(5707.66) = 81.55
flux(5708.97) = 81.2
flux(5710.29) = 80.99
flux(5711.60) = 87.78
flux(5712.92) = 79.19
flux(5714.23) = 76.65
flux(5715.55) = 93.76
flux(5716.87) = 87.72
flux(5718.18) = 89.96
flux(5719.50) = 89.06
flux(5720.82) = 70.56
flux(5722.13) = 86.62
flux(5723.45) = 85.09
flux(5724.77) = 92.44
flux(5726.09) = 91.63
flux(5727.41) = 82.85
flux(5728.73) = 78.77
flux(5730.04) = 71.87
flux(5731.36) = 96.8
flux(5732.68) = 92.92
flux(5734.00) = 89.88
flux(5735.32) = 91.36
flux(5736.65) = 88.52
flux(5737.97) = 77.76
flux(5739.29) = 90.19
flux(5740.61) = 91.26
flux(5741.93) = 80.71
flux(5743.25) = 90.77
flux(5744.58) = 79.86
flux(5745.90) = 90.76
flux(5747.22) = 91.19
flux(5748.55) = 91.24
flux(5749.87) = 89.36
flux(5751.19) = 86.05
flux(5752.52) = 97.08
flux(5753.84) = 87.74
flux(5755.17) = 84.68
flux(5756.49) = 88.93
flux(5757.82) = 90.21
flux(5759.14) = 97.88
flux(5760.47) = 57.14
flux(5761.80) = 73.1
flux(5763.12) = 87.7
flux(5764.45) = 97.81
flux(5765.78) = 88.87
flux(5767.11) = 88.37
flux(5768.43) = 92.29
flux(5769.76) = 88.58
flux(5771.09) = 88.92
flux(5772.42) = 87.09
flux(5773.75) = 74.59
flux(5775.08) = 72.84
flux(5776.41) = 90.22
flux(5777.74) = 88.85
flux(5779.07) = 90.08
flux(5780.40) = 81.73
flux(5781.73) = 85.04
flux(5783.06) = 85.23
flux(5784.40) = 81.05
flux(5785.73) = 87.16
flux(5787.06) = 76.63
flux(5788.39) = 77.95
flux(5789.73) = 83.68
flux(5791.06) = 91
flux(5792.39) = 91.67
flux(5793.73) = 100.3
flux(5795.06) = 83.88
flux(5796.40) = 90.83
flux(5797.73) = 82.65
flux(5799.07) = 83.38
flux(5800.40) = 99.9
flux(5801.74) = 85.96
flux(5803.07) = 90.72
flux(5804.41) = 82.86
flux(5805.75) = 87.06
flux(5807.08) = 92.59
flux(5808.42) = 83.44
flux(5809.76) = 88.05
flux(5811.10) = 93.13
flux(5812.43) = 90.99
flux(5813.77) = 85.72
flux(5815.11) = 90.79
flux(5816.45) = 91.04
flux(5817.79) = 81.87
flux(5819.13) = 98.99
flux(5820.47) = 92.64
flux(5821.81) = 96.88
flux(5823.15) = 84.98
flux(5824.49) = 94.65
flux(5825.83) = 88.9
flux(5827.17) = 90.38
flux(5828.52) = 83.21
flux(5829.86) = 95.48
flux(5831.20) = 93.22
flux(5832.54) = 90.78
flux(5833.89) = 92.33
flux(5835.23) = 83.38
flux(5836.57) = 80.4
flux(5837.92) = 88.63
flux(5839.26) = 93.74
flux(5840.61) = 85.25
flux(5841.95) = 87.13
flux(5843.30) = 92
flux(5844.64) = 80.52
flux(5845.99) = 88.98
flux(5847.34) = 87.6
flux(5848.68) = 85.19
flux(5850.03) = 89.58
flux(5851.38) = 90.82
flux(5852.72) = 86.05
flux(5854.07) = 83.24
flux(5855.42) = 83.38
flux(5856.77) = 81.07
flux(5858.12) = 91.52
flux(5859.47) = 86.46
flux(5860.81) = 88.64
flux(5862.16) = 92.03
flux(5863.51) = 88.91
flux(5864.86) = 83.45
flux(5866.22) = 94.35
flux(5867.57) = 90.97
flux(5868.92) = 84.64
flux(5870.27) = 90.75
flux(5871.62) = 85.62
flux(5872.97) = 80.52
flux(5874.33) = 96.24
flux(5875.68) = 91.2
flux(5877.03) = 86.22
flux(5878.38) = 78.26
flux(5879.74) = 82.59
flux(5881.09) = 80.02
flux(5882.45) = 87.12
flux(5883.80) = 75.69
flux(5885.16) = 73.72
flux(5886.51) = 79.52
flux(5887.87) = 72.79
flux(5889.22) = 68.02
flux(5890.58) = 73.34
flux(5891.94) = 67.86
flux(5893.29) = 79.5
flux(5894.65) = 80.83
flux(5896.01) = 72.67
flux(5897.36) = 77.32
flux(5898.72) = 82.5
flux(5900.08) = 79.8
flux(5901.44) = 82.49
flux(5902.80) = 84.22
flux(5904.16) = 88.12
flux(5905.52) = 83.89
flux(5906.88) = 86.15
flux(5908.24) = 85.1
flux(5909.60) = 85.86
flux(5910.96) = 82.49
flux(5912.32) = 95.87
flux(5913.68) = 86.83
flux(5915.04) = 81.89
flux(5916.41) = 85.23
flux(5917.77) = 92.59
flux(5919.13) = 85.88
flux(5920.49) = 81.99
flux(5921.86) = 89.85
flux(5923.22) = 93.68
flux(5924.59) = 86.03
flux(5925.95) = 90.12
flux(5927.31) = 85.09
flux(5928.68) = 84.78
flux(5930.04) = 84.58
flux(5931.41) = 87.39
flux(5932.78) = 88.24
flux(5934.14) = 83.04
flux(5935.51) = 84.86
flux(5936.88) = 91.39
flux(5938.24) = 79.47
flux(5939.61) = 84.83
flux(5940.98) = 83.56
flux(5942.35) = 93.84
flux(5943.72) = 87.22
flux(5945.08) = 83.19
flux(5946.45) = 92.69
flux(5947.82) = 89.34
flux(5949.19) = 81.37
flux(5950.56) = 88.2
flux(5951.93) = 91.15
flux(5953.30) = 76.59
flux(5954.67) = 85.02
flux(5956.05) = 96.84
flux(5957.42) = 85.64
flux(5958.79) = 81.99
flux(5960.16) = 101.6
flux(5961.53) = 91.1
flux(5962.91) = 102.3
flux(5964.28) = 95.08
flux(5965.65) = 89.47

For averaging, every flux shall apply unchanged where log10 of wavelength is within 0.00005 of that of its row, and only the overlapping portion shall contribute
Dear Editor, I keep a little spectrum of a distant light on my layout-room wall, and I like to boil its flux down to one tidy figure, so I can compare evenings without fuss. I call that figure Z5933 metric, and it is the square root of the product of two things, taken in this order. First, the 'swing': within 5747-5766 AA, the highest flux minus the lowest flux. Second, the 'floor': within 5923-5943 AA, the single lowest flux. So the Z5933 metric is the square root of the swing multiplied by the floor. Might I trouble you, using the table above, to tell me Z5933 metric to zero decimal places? 57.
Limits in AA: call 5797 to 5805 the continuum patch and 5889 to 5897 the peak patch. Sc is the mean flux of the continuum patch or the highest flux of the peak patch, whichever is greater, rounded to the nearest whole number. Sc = 88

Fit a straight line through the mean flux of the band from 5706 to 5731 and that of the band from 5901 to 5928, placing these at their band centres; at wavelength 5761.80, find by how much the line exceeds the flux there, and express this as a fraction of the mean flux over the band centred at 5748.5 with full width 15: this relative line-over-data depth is 0.13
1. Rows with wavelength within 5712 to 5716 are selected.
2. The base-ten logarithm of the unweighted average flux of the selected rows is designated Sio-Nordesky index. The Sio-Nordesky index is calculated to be 1.92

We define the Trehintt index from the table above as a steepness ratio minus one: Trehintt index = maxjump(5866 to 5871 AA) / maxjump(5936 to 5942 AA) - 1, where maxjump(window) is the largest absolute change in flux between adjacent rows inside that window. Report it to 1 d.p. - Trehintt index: -0.5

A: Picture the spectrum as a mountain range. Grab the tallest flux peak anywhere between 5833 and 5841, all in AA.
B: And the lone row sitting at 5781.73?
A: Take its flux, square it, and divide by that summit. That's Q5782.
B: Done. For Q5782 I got 77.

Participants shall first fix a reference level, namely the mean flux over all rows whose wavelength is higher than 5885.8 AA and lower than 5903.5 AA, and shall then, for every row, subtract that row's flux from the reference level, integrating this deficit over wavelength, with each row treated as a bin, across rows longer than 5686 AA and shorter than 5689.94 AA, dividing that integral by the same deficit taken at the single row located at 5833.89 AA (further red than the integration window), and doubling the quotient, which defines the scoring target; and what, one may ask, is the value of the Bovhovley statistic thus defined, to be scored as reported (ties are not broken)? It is 5.5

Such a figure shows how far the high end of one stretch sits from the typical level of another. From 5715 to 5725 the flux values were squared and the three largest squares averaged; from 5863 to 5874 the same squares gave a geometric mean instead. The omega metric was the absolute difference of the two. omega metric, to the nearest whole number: 856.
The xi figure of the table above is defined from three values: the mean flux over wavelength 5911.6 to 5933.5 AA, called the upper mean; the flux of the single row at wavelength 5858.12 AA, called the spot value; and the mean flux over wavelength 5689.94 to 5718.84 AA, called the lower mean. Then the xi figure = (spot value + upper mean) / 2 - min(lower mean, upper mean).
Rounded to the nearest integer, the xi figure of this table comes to 2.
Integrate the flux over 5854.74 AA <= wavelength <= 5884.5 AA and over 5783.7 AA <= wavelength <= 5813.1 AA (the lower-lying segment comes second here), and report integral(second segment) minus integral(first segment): 3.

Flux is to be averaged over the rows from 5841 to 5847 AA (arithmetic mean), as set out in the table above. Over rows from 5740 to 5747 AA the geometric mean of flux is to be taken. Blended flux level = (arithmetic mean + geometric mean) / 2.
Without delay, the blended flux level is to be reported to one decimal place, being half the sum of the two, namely 86.8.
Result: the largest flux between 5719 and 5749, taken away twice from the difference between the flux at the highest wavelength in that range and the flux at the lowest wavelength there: -191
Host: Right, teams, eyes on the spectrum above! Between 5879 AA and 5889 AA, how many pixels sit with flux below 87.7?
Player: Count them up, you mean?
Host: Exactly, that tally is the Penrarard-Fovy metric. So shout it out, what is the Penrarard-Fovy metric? 7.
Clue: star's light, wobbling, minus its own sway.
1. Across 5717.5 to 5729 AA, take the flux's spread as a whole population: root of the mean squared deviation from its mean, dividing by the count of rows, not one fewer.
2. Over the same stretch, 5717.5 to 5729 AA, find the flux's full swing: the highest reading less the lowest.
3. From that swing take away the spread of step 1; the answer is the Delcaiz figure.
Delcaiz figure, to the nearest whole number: 15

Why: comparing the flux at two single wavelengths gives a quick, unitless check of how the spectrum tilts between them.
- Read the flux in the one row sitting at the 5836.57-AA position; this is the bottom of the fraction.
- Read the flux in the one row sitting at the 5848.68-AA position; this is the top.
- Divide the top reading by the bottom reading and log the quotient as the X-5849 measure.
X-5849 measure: 1.06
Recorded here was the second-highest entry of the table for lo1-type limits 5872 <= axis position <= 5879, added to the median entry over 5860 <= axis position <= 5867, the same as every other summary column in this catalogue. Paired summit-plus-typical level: 180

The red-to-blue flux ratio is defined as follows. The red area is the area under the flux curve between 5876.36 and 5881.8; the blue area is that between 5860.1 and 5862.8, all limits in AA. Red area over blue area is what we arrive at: 1.8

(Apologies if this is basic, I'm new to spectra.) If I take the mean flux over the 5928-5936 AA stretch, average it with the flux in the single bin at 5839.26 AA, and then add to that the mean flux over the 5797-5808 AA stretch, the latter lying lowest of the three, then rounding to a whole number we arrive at 178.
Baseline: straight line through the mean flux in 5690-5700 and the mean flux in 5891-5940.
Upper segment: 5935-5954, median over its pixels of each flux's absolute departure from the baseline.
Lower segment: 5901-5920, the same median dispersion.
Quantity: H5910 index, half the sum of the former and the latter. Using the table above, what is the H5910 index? 3.14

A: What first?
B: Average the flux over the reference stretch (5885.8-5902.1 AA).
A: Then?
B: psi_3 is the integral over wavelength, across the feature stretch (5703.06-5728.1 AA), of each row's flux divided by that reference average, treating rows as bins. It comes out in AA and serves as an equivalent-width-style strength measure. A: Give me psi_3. 28.1 AA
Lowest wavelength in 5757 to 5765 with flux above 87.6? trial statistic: 5757.82 AA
